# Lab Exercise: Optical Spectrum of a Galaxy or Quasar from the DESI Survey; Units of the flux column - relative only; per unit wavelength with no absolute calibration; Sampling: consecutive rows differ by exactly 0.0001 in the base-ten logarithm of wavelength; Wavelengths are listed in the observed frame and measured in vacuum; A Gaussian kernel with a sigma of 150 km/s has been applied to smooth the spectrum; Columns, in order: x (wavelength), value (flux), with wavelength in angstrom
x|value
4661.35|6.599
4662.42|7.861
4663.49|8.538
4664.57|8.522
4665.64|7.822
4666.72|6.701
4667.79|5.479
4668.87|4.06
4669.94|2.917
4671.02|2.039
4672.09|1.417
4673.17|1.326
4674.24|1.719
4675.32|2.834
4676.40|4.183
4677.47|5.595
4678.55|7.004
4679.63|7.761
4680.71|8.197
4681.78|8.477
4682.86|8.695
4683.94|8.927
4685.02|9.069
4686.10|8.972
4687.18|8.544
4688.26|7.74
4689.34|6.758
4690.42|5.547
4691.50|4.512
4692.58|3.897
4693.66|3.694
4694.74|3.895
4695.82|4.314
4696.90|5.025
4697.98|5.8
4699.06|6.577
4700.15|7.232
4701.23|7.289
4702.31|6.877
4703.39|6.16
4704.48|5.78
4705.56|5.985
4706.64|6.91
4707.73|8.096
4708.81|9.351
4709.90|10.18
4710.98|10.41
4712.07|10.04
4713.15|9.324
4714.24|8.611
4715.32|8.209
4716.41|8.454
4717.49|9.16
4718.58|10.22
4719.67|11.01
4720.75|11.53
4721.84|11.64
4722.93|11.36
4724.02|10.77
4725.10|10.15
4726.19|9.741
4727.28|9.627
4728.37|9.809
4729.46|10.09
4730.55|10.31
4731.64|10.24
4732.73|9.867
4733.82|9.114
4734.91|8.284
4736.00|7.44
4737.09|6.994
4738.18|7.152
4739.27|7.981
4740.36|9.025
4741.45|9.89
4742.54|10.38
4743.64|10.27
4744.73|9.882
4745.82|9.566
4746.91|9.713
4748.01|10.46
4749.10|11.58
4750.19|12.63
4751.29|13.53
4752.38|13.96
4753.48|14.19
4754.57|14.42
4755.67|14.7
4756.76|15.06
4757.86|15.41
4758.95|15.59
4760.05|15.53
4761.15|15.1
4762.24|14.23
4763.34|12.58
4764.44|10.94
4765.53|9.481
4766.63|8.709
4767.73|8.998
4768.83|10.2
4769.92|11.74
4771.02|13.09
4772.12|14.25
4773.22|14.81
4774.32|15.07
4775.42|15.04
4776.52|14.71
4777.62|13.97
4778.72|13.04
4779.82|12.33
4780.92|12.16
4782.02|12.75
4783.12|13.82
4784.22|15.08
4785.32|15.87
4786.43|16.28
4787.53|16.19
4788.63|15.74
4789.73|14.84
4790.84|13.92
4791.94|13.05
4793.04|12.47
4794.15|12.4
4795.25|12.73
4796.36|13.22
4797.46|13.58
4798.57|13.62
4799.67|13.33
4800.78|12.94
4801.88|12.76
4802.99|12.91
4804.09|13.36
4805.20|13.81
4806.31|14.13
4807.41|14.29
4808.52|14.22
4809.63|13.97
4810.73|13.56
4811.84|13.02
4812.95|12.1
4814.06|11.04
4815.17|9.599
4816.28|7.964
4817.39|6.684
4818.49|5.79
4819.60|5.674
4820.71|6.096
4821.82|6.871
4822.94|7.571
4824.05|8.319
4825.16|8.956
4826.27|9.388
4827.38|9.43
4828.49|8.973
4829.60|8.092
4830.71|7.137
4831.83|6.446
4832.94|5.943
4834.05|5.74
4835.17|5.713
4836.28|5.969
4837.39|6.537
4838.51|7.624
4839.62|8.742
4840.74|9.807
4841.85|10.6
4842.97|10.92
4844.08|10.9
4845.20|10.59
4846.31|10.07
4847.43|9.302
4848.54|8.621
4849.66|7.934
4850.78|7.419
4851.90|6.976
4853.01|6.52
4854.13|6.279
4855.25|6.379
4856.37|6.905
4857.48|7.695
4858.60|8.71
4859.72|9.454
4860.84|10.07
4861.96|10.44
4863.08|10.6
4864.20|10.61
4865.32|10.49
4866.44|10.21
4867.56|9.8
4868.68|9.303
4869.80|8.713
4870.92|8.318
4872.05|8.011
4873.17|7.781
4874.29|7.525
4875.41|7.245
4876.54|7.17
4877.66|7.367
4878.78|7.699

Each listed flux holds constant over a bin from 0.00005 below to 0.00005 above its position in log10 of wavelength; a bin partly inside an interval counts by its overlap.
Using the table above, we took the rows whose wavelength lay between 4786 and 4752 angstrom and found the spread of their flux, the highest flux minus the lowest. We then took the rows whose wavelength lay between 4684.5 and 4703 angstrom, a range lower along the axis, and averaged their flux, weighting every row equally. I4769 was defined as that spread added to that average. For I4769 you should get 13.4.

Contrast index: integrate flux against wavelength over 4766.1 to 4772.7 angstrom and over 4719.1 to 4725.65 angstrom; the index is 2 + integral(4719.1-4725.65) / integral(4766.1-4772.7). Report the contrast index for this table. 3.0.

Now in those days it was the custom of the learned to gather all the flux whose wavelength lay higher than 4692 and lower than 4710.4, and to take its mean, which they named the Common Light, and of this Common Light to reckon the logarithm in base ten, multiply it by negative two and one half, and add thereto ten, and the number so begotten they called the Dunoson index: 8.00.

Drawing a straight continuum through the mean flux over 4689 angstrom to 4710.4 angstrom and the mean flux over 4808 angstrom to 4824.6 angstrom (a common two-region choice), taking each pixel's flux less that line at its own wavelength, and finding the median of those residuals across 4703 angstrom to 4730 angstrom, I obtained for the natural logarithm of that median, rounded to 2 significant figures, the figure 1.0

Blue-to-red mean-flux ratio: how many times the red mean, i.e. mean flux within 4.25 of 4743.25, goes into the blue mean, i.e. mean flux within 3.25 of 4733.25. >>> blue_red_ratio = 0.96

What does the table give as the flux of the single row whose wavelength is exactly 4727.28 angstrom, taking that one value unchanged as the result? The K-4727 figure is 9.627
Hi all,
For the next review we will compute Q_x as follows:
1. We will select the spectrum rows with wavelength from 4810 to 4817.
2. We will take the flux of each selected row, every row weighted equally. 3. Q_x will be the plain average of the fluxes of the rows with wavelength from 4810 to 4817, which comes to 11.2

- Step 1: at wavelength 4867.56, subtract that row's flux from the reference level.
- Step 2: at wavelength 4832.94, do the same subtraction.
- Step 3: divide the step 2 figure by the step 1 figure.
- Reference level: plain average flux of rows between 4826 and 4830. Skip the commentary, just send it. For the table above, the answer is -4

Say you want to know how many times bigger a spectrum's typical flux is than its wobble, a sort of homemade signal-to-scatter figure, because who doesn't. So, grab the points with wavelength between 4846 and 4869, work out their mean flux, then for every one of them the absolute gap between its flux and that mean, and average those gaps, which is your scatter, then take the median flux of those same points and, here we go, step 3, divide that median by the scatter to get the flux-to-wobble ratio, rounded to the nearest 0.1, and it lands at 6.9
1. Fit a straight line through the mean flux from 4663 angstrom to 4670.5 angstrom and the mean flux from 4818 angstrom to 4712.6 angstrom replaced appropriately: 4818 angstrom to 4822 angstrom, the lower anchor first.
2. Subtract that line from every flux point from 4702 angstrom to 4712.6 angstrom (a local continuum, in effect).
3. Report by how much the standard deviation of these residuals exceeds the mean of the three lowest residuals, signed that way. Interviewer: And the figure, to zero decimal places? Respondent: 2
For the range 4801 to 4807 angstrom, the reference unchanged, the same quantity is -6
